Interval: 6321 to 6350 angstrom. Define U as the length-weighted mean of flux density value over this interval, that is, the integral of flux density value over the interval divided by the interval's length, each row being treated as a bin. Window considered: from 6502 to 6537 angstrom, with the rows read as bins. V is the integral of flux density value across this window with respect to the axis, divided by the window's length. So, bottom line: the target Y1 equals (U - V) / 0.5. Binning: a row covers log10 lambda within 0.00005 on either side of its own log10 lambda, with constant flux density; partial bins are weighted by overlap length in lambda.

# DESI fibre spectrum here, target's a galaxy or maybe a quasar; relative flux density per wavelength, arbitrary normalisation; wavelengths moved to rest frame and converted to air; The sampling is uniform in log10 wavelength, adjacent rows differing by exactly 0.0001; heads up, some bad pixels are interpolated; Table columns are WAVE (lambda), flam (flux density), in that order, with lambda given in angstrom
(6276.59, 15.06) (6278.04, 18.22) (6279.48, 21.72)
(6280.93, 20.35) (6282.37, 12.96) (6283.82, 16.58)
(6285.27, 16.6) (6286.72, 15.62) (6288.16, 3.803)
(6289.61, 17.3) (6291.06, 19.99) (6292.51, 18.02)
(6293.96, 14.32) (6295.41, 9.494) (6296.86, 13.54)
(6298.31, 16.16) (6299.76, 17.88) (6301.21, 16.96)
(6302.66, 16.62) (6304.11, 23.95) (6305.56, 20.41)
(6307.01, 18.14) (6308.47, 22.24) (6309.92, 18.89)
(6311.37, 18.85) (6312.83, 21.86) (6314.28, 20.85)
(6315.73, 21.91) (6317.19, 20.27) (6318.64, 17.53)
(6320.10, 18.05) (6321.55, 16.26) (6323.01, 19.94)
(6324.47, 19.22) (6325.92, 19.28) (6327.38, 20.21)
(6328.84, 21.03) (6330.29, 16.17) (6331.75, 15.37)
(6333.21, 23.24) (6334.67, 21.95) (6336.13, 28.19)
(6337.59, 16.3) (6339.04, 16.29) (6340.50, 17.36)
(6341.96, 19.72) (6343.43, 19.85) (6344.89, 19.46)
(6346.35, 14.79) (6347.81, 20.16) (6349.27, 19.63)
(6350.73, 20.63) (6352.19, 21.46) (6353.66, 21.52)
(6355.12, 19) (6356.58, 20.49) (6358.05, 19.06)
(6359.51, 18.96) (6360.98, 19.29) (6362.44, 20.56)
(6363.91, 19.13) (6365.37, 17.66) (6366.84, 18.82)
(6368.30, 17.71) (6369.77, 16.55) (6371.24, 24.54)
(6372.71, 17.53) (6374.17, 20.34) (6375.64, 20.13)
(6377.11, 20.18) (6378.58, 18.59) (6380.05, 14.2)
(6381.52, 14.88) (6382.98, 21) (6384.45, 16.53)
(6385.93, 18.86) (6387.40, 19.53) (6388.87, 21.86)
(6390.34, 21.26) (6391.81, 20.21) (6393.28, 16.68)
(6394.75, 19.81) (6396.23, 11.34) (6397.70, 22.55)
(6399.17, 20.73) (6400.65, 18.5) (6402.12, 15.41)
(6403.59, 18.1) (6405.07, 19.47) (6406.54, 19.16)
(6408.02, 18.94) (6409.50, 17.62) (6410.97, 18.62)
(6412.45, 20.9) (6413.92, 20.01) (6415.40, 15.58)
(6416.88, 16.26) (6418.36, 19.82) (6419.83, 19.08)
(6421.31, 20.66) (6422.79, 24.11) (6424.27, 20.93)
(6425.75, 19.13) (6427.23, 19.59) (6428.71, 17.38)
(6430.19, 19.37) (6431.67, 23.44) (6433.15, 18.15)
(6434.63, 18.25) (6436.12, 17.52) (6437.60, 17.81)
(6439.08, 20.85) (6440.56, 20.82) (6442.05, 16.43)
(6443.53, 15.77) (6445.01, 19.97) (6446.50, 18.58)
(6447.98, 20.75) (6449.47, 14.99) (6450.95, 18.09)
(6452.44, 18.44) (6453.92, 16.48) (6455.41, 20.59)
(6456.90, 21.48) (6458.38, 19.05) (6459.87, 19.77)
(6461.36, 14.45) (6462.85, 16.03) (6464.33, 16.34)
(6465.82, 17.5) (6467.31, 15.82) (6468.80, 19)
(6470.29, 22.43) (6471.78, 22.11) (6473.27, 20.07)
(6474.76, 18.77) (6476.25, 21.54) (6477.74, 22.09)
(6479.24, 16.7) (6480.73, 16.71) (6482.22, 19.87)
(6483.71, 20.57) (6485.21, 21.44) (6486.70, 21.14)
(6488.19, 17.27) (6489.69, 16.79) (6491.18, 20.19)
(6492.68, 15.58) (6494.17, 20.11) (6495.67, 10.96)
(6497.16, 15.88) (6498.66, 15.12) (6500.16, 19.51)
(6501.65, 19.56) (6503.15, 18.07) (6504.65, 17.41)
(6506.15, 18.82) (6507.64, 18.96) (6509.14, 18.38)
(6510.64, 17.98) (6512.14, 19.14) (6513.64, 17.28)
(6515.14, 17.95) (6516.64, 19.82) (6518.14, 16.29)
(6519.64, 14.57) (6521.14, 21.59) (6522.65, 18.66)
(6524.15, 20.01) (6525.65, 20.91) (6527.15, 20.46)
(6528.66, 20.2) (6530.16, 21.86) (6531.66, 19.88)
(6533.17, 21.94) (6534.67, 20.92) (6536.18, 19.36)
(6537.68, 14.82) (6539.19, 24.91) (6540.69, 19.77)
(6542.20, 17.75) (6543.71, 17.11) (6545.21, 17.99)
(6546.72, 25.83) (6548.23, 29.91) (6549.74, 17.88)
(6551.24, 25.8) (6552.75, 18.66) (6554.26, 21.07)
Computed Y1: 0.2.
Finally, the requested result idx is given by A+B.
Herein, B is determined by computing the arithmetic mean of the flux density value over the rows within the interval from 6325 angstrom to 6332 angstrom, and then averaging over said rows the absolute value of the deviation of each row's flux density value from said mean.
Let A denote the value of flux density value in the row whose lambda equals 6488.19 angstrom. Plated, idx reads 19.4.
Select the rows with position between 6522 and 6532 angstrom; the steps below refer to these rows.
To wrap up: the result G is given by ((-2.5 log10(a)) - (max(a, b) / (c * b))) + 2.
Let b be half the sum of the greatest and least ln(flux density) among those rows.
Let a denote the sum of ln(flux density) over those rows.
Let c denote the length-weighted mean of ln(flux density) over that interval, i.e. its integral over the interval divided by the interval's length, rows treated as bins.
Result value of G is -3.63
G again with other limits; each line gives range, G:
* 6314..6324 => -3.68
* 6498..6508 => -3.73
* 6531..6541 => -3.67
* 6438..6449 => -3.71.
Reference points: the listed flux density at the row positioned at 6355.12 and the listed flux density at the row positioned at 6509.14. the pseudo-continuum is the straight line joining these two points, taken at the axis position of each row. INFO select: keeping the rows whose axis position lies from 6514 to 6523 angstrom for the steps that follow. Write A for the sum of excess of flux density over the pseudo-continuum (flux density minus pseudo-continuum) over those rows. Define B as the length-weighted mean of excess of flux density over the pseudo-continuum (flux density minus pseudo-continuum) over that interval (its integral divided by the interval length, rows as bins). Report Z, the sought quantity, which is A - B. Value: -0.9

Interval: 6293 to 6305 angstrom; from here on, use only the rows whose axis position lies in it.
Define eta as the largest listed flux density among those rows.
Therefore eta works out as 23.95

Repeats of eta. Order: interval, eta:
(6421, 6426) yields 24.11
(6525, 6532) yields 21.86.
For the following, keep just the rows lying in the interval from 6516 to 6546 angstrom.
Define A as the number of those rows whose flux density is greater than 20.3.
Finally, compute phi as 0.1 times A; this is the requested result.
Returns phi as 0.70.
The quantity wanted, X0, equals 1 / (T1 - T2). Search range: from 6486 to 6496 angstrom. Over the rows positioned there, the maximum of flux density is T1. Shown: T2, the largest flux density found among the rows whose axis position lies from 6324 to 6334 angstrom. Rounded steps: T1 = 21.14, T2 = 23.24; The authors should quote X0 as -0.5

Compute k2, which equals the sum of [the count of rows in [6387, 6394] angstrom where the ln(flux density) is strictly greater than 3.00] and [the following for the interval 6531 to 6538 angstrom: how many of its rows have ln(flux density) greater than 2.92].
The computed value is 7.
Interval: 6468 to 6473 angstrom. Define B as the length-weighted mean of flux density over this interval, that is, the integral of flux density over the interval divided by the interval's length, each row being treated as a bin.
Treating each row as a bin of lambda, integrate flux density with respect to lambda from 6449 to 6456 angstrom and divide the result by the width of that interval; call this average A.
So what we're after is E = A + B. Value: 38.8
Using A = 17.8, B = 21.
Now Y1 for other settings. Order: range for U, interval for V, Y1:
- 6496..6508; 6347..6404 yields -2.8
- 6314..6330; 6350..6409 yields 0.7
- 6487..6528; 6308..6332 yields -2.5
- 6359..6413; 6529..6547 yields -2.5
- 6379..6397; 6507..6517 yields -0.8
